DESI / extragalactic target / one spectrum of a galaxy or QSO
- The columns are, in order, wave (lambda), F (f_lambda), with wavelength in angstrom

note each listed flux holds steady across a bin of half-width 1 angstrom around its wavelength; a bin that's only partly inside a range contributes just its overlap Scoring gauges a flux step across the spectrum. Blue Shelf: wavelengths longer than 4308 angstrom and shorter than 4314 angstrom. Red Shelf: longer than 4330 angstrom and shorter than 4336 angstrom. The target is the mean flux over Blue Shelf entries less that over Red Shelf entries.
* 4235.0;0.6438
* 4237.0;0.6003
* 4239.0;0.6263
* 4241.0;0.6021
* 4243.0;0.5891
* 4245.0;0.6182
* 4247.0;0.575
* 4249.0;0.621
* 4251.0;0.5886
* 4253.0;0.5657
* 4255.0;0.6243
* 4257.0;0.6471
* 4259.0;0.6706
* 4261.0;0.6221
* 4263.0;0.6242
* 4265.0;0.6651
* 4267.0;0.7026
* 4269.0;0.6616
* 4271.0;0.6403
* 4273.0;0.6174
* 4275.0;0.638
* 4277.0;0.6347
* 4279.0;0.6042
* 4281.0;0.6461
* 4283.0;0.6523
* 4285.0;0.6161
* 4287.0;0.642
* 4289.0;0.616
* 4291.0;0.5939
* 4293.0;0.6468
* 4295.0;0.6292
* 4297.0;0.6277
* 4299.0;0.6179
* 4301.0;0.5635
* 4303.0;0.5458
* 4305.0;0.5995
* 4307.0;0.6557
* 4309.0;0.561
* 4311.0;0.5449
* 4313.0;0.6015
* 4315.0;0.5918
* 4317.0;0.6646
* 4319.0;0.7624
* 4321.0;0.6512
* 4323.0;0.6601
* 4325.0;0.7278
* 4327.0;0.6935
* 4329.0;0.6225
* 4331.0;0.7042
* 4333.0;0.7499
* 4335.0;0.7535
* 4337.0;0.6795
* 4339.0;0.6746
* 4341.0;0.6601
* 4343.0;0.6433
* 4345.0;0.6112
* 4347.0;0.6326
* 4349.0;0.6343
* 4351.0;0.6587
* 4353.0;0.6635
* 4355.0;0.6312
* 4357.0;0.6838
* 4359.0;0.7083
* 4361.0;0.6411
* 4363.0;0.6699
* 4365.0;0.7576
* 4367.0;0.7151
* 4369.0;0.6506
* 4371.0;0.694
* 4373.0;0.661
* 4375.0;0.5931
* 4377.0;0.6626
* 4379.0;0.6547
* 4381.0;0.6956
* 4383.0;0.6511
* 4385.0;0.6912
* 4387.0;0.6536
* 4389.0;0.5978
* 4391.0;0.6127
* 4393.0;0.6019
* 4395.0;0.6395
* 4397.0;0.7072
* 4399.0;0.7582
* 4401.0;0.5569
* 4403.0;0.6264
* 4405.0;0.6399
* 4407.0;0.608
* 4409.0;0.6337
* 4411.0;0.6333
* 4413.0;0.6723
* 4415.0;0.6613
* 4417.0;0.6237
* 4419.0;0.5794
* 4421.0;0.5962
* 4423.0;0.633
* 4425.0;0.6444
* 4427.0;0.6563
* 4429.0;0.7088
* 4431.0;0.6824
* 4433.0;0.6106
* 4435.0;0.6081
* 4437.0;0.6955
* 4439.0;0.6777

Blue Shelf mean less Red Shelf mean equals -0.17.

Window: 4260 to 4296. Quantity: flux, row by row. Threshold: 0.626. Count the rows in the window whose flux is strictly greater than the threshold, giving 11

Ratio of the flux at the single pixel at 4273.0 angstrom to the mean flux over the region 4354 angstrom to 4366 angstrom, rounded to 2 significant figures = 0.91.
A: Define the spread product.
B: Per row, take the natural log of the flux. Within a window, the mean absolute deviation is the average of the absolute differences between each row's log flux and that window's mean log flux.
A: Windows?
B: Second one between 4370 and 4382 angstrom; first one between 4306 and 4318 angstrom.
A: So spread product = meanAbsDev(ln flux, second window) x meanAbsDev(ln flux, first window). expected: 0.0023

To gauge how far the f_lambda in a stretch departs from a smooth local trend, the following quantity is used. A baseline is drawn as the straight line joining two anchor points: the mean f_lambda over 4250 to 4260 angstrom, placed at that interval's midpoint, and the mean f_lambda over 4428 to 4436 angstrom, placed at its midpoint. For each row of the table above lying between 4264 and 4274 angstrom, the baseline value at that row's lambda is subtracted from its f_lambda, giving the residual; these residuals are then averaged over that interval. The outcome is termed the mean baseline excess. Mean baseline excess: 0.036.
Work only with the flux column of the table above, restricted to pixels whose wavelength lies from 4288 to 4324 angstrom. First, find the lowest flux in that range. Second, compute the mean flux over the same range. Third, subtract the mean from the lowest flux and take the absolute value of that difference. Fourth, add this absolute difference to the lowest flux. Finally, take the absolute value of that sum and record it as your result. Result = 0.619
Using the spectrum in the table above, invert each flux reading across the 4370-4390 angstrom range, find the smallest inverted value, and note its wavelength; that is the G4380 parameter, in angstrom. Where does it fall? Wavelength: 4381.0 angstrom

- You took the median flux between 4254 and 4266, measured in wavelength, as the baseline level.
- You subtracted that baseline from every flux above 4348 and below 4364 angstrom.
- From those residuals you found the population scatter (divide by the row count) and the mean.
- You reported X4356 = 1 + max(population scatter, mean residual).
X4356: 1.03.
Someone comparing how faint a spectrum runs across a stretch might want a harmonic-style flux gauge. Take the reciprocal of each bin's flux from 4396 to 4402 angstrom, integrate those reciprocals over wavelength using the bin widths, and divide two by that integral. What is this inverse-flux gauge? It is 0.221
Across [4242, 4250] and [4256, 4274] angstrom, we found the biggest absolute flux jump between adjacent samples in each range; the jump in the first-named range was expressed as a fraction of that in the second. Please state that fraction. 0.95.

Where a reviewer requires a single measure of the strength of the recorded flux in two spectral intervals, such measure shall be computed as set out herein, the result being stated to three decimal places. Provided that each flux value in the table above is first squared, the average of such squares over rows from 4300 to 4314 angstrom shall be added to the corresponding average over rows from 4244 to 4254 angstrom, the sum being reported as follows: 0.693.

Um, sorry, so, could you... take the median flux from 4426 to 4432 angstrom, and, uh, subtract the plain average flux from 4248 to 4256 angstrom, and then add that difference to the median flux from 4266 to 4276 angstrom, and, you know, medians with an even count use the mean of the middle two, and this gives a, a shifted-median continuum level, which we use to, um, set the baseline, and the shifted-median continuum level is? 0.72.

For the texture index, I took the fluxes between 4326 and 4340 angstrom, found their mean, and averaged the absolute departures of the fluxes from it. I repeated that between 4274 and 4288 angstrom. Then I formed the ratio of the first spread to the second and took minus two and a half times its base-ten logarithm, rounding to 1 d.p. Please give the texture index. -1.0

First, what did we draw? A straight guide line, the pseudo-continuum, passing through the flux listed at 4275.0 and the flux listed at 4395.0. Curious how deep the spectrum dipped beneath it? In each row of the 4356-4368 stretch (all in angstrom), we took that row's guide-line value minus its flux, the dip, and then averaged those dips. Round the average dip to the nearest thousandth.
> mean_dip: -0.057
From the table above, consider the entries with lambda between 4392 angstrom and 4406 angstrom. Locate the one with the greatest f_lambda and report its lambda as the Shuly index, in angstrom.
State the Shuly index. 4399.0 angstrom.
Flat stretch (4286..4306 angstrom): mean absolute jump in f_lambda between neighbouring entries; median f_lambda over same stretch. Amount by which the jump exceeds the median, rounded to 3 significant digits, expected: -0.589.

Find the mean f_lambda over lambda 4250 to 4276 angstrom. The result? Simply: 0.64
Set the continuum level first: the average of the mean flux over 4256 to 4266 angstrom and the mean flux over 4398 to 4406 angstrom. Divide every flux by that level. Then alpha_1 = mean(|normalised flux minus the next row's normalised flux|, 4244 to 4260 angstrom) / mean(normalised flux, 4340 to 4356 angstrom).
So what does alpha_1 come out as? 0.056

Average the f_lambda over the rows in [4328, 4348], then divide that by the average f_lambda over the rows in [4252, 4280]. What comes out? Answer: 1.06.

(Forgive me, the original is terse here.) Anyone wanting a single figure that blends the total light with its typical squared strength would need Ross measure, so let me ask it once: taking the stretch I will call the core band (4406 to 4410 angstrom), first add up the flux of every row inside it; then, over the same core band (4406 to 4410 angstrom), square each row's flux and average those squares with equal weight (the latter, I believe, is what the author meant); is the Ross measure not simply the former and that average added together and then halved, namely 0.81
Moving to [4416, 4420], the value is 0.78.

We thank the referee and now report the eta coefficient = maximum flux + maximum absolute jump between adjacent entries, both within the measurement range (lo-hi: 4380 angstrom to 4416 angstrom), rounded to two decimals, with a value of 0.96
